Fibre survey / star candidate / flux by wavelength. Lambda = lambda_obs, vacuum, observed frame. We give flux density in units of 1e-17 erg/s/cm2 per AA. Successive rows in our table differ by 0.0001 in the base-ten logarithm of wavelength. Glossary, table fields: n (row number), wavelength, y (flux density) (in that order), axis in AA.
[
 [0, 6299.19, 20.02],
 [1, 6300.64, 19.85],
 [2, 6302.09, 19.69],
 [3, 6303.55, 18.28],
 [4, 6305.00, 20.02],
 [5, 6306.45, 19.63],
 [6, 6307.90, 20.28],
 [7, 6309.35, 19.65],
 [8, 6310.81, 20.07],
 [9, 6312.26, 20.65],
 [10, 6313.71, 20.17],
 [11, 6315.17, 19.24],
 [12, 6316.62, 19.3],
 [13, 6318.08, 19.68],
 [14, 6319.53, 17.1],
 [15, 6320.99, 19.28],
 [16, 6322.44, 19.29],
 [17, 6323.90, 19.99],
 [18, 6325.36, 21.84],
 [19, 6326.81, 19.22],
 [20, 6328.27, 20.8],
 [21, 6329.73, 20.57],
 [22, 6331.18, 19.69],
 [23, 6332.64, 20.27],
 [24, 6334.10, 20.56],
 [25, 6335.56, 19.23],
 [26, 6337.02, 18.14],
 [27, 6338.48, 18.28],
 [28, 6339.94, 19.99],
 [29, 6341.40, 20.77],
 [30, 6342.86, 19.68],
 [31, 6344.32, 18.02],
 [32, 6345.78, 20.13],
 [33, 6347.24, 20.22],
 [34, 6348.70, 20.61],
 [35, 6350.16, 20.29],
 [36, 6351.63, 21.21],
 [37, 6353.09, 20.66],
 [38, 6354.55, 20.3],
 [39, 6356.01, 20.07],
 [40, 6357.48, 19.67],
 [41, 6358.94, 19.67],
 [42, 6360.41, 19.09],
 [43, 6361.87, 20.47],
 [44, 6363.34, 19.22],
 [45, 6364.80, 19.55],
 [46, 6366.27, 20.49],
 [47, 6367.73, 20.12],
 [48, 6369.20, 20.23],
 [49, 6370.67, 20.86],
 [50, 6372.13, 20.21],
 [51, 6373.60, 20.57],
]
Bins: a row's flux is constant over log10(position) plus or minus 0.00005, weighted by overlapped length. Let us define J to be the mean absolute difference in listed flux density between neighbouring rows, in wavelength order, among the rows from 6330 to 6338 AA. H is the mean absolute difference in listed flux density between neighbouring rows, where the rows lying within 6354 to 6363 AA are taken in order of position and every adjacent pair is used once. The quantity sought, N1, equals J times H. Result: 0.43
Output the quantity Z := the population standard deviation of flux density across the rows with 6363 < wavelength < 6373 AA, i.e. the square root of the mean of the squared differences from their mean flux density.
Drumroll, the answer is 0.51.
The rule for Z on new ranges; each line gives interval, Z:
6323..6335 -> 0.74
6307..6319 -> 0.46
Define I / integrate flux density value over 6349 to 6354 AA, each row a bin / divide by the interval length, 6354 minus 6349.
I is 20.7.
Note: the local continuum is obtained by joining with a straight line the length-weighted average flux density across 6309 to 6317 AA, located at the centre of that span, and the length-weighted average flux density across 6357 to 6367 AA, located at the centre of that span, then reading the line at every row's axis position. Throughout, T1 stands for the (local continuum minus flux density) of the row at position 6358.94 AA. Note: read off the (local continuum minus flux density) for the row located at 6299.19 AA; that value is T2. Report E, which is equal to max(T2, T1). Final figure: 0.08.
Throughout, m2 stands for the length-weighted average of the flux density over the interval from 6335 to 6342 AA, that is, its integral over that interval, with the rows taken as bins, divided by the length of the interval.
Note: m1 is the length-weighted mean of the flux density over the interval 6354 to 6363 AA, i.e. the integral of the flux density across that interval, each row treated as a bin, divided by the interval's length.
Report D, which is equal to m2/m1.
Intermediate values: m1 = 19.8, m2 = 19.3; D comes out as 0.97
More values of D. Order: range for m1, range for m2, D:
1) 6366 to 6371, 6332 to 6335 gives 1.00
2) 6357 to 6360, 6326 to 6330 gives 1.03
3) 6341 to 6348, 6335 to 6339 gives 0.94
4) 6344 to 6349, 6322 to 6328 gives 1.02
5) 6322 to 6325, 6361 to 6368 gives 1.00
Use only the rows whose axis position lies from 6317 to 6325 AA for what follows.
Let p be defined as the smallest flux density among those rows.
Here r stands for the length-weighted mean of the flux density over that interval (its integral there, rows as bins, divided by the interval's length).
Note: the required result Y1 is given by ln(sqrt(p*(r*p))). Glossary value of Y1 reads 4.32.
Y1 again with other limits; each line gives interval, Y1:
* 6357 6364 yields 4.44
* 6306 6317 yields 4.45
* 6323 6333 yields 4.46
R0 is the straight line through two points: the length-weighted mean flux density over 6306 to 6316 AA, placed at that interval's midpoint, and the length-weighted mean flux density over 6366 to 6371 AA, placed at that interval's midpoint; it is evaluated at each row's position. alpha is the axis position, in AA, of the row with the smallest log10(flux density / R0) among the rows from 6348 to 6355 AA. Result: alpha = 6354.55 AA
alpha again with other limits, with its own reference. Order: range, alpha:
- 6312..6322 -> 6319.53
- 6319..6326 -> 6319.53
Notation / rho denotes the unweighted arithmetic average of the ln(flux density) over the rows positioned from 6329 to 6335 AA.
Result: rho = 3.01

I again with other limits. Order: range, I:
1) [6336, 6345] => 19.2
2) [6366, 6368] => 20.4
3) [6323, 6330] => 20.4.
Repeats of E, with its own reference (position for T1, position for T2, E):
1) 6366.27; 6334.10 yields -0.74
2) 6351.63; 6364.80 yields 0.19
